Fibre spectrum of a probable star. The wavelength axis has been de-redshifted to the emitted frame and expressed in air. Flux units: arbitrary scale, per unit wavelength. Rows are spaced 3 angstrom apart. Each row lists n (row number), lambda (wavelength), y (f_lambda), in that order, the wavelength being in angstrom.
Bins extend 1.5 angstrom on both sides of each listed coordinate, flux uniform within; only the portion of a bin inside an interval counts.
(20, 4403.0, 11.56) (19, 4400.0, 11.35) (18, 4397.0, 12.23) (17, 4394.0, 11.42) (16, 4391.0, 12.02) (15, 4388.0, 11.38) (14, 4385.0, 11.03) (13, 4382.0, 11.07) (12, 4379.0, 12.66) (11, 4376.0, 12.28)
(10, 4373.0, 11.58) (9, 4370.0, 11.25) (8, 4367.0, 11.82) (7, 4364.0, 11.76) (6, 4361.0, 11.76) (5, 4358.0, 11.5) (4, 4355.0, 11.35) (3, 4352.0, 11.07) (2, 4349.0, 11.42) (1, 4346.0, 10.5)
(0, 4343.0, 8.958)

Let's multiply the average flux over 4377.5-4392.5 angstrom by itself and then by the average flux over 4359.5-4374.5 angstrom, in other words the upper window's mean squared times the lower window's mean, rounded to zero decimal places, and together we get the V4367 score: 1574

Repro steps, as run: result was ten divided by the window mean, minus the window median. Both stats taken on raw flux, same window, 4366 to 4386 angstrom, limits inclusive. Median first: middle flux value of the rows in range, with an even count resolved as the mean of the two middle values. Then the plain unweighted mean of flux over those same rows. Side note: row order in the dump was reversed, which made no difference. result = -10.7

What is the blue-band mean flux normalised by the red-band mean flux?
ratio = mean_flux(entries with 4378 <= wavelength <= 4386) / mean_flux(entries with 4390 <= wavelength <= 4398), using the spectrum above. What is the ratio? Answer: 0.97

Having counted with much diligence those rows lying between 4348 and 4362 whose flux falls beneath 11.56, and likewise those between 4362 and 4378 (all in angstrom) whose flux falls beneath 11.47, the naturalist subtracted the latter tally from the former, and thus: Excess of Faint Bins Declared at 3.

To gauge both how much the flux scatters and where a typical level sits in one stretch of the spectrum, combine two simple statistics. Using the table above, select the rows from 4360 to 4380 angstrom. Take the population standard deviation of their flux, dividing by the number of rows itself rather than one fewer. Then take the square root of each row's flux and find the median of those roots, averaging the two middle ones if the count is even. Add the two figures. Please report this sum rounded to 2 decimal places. 3.86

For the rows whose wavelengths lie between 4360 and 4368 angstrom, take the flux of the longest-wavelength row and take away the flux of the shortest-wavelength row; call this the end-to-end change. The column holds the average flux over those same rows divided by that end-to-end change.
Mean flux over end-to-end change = 196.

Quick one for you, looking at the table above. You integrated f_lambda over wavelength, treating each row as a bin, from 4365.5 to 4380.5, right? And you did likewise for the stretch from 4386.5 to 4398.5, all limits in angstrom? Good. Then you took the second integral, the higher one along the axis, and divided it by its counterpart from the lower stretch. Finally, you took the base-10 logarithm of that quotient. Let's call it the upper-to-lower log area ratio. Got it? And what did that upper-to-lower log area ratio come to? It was -0.10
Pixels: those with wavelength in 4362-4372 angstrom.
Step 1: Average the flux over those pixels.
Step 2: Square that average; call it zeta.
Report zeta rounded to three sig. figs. 135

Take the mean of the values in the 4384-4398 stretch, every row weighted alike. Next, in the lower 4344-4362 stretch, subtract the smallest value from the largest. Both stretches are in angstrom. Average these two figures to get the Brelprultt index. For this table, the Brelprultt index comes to 6.44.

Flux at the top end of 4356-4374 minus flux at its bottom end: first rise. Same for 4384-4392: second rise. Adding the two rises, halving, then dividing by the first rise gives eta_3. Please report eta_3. 6.7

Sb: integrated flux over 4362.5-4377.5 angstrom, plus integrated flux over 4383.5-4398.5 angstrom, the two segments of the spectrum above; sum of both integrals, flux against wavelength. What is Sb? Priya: 350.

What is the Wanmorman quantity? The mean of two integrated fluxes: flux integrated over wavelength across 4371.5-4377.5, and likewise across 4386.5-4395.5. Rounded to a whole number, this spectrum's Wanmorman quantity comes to 88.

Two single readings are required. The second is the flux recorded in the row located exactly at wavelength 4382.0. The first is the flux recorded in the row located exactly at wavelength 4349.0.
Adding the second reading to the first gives 22.5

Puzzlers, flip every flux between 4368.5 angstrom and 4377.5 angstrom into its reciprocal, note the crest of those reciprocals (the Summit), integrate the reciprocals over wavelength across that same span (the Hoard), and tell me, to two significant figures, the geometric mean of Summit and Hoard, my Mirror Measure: 0.26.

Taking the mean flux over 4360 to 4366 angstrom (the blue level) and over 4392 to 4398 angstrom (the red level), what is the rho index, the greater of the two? 11.8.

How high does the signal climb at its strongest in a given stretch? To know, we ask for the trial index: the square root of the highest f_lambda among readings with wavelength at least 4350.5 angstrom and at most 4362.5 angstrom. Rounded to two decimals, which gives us 3.43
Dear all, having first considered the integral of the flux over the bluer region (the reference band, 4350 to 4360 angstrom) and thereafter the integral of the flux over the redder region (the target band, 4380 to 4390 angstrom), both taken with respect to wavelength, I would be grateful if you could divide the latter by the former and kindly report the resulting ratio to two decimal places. 0.99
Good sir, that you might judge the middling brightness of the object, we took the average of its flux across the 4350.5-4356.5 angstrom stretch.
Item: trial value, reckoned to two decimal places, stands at 11.21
